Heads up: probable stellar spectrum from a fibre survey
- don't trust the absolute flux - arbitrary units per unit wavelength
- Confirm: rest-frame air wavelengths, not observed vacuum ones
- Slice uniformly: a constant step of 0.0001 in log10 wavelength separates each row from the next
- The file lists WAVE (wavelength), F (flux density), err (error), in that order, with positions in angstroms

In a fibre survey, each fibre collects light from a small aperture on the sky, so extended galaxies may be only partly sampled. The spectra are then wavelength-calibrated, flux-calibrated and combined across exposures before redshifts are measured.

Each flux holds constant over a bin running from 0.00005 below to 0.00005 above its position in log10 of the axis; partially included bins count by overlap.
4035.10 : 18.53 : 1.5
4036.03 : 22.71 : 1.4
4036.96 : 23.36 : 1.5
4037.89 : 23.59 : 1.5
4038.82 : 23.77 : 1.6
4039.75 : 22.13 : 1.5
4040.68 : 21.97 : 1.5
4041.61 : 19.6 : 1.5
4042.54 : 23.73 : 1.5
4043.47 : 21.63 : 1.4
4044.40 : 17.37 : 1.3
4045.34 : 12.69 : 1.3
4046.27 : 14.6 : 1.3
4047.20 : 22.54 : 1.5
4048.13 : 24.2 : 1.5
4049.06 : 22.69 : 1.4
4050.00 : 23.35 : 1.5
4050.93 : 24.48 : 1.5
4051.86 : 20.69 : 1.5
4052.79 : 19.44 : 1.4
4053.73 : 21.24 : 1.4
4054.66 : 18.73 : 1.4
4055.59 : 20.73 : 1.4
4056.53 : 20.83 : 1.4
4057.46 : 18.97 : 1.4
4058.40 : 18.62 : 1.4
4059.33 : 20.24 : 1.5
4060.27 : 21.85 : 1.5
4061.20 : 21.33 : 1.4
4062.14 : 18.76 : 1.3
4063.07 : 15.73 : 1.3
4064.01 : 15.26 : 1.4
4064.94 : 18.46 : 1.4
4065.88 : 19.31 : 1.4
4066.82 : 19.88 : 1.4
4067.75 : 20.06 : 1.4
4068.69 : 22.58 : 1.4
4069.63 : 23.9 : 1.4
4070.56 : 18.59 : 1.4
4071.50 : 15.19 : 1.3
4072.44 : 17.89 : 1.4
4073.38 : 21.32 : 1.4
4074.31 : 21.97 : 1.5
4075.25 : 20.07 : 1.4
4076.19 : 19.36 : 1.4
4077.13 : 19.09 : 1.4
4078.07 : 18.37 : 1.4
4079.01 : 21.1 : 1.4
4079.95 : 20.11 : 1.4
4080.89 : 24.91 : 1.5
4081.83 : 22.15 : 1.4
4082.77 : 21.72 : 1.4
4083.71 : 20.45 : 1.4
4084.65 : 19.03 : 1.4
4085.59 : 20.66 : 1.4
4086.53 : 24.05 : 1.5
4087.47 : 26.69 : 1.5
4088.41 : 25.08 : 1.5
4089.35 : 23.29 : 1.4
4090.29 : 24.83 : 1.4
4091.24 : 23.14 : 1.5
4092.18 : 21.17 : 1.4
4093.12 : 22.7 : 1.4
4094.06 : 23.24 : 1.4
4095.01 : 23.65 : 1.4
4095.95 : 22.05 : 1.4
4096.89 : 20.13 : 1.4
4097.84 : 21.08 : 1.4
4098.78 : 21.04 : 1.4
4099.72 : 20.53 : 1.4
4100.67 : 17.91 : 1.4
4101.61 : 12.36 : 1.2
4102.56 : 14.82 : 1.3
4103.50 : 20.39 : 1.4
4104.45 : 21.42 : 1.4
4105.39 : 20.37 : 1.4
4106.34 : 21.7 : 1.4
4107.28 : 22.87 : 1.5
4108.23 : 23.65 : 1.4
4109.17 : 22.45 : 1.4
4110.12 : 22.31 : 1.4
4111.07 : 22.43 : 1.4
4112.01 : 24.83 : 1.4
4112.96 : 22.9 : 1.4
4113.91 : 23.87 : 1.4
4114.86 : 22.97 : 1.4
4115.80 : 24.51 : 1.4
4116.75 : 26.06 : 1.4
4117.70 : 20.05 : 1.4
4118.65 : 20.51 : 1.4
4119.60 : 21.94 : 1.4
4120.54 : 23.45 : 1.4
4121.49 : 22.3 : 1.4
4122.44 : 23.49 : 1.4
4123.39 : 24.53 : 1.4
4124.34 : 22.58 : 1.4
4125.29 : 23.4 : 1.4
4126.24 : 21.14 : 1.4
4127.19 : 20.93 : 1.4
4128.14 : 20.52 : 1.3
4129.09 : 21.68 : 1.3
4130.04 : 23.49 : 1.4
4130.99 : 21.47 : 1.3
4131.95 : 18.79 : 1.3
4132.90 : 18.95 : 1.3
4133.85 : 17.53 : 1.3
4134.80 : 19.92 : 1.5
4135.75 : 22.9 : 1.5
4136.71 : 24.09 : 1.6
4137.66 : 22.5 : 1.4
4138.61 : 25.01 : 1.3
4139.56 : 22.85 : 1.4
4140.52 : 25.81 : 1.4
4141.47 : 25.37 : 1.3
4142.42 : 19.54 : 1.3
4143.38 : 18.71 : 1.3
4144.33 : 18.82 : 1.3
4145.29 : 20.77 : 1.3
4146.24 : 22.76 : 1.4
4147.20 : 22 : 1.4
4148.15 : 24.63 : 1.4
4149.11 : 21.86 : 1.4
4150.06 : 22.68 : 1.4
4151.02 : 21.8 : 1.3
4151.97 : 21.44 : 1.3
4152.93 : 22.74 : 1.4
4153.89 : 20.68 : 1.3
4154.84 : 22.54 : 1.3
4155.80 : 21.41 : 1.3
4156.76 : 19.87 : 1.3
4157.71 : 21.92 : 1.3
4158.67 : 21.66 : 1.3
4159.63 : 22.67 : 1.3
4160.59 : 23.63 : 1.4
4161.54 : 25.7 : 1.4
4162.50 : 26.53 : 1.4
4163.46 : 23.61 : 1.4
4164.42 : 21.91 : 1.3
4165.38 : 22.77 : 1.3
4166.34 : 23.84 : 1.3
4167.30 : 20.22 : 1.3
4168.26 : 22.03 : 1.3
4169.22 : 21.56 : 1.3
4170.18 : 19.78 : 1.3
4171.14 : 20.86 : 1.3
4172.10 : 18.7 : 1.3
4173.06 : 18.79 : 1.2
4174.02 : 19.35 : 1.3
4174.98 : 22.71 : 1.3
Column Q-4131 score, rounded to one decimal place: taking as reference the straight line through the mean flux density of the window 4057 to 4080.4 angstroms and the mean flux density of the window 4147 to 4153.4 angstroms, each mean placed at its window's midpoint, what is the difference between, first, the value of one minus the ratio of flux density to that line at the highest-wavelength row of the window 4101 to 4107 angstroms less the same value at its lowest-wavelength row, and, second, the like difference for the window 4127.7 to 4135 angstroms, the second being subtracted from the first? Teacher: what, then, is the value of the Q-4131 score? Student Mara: -0.5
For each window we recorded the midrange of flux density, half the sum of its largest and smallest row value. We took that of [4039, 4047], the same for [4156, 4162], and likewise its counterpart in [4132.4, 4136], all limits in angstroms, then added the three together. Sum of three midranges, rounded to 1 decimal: 61.2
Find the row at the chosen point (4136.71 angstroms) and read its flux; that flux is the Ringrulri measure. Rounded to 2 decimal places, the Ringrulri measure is 24.09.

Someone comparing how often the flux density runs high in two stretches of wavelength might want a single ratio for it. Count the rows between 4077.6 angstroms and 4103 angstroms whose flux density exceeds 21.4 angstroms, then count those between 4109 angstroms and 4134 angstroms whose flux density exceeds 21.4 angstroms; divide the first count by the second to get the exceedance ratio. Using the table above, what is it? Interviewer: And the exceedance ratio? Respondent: 0.68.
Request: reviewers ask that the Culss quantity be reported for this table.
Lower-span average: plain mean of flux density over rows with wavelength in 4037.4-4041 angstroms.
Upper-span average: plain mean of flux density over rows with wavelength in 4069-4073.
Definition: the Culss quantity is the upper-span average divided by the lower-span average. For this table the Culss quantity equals 0.83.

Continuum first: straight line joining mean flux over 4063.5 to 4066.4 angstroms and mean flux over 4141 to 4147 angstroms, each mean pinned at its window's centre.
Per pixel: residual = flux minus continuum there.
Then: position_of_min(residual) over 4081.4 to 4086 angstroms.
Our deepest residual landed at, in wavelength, 4084.65 angstroms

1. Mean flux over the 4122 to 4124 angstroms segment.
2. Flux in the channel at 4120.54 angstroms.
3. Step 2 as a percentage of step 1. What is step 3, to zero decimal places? 98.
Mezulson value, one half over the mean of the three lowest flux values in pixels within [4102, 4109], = 0.0270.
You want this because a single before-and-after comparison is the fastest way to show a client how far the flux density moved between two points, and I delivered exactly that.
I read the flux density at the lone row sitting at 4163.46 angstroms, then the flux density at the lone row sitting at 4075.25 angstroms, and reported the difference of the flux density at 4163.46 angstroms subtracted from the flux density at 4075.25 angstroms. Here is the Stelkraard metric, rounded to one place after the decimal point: -3.5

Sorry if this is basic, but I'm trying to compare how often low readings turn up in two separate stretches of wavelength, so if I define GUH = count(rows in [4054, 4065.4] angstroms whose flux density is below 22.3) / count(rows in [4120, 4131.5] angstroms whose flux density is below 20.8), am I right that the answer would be 12.0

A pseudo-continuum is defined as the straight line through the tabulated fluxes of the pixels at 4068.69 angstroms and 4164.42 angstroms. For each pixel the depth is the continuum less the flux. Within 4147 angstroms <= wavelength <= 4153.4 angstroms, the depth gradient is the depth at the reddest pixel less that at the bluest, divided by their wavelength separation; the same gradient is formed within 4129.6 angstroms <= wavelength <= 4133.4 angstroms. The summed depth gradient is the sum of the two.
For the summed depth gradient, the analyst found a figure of 1.4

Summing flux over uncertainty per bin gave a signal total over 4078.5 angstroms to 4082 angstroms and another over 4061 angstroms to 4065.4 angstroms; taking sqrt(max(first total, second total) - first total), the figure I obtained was 2.0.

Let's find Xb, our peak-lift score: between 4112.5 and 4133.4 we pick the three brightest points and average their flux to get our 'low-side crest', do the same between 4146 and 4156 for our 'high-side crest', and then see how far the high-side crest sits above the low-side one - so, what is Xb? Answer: -1.7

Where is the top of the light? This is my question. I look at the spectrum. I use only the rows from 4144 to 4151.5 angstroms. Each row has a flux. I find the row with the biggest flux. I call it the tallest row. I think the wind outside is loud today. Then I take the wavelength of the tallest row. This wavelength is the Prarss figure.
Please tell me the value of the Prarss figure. 4148.15 angstroms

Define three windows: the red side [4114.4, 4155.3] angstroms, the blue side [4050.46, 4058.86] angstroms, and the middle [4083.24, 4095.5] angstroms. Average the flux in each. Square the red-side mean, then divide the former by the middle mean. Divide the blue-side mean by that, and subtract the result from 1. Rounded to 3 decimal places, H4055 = 0.041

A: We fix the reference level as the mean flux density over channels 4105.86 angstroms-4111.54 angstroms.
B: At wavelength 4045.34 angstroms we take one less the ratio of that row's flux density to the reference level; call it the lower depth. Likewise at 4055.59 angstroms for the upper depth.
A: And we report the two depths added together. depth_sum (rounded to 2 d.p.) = 0.52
